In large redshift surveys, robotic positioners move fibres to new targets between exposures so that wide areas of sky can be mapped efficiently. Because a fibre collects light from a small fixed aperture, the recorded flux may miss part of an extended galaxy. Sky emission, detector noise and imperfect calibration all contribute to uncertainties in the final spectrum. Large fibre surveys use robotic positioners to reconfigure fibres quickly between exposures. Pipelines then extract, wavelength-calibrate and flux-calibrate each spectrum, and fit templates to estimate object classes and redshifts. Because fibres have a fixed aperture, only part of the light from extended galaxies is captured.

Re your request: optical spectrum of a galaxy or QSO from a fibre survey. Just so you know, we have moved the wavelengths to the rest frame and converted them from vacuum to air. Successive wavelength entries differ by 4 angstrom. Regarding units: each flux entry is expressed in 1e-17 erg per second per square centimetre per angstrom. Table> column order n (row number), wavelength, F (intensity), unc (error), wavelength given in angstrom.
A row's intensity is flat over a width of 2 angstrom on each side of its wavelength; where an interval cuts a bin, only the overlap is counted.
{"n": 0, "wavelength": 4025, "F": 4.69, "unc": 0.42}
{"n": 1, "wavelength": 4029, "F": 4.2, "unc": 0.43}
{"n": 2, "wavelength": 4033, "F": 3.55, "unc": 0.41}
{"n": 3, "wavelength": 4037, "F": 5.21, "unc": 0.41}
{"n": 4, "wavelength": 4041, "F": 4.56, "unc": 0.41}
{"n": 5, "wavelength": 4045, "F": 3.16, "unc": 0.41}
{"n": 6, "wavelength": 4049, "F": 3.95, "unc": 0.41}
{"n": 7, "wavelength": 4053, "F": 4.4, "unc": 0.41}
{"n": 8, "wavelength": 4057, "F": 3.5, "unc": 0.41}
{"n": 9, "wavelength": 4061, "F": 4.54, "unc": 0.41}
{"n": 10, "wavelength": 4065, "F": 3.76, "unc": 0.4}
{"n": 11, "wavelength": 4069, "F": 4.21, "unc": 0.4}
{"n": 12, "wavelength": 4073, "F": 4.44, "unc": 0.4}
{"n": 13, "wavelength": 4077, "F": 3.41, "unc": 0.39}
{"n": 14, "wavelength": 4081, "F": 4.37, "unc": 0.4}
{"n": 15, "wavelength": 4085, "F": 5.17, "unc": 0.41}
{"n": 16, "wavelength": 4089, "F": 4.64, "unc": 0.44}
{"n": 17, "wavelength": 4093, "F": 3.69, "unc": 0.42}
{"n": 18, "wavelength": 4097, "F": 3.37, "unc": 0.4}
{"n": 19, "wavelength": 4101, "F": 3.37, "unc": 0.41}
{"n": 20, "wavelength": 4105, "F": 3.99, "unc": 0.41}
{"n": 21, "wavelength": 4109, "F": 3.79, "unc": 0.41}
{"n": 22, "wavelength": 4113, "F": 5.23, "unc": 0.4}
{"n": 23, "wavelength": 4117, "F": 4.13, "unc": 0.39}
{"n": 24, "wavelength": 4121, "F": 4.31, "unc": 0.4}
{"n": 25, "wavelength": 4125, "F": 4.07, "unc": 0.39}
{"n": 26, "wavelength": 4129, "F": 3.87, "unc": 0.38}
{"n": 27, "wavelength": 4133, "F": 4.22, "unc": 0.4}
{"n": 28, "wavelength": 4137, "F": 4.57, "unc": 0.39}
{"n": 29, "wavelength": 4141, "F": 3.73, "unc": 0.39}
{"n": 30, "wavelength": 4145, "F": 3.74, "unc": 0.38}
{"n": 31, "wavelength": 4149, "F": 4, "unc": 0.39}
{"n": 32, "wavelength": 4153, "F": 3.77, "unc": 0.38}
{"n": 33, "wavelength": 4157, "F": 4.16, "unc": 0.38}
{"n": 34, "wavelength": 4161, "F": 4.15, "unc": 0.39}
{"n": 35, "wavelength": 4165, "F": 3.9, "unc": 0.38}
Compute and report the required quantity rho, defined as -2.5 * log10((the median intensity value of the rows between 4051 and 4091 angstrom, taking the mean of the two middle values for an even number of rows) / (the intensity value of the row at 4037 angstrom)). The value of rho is 0.19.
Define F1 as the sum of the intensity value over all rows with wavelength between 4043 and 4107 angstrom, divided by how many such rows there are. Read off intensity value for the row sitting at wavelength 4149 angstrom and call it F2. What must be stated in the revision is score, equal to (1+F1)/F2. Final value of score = 1.25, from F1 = 4.00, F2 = 4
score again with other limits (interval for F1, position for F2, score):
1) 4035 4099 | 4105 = 1.29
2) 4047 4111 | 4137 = 1.10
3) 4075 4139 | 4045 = 1.63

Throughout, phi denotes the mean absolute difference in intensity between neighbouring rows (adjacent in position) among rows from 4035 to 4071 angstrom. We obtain 0.81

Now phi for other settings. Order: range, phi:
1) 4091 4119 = 0.61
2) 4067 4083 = 0.74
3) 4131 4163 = 0.30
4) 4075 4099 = 0.71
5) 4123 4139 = 0.30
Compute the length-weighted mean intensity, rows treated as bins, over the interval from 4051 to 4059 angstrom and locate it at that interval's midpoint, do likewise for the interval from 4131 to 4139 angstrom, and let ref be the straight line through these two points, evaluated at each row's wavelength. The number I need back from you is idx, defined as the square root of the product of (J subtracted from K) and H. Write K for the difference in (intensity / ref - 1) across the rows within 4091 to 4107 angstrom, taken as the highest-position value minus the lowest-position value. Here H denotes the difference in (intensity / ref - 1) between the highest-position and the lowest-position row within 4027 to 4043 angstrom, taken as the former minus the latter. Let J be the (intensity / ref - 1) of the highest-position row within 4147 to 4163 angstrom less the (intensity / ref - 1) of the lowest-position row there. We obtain 0.05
